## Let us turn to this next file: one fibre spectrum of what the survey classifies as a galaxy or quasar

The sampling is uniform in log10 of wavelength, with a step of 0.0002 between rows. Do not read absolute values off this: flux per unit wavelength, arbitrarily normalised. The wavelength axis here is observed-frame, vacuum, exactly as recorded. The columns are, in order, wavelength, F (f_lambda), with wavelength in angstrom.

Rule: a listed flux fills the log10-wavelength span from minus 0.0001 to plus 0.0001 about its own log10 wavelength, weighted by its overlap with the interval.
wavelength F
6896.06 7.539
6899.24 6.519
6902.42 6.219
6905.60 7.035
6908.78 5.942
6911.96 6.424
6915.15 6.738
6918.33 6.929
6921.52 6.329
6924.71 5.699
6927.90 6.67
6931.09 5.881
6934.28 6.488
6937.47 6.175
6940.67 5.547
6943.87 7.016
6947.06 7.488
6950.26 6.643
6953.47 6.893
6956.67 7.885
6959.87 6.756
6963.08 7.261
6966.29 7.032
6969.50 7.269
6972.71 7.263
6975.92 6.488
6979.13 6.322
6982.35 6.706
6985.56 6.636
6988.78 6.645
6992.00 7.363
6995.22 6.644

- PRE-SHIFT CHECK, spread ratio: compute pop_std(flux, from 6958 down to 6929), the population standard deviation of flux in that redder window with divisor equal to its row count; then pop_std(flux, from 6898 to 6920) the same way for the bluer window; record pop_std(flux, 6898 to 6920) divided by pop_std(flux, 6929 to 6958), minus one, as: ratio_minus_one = -0.49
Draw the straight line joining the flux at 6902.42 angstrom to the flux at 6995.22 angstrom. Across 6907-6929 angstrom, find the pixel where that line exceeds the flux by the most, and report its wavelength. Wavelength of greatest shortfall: 6924.71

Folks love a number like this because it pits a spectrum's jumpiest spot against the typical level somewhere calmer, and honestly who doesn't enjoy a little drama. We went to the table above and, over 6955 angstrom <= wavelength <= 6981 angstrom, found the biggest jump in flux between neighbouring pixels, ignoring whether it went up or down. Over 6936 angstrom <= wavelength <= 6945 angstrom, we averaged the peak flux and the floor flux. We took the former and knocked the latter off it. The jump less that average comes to -5.2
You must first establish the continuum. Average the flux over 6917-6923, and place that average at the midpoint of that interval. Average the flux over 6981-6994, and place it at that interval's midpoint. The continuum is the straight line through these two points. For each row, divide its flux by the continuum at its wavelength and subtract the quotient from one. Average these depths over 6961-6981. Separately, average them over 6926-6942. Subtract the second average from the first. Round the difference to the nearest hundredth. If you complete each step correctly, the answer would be -0.10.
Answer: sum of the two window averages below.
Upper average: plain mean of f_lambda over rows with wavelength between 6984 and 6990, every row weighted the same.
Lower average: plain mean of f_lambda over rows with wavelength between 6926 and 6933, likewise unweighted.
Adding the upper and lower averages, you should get 12.9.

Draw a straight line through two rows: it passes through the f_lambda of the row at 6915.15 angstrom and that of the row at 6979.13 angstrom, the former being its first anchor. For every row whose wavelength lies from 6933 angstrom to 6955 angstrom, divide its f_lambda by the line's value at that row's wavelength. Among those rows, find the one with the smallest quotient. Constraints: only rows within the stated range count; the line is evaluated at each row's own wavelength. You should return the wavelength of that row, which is 6940.67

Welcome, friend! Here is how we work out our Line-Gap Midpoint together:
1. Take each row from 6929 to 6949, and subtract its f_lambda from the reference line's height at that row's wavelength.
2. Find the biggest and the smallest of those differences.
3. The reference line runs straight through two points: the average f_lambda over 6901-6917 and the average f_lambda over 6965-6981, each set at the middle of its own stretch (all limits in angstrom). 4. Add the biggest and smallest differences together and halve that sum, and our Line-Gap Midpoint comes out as 0.18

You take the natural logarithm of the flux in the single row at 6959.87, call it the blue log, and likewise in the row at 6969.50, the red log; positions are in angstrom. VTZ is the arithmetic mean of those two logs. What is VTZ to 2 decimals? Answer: 1.95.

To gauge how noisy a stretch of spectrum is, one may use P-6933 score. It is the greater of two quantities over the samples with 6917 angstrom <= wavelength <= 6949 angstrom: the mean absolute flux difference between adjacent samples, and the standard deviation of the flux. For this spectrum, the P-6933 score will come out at 0.72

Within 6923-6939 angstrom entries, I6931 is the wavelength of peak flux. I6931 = 6927.90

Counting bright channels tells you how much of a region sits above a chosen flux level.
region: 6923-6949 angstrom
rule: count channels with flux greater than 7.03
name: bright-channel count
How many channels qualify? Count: 1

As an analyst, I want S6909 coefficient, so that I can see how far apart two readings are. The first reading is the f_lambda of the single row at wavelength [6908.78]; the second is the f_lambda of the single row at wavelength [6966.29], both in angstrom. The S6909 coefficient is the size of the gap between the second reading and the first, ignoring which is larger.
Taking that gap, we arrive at 1.1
